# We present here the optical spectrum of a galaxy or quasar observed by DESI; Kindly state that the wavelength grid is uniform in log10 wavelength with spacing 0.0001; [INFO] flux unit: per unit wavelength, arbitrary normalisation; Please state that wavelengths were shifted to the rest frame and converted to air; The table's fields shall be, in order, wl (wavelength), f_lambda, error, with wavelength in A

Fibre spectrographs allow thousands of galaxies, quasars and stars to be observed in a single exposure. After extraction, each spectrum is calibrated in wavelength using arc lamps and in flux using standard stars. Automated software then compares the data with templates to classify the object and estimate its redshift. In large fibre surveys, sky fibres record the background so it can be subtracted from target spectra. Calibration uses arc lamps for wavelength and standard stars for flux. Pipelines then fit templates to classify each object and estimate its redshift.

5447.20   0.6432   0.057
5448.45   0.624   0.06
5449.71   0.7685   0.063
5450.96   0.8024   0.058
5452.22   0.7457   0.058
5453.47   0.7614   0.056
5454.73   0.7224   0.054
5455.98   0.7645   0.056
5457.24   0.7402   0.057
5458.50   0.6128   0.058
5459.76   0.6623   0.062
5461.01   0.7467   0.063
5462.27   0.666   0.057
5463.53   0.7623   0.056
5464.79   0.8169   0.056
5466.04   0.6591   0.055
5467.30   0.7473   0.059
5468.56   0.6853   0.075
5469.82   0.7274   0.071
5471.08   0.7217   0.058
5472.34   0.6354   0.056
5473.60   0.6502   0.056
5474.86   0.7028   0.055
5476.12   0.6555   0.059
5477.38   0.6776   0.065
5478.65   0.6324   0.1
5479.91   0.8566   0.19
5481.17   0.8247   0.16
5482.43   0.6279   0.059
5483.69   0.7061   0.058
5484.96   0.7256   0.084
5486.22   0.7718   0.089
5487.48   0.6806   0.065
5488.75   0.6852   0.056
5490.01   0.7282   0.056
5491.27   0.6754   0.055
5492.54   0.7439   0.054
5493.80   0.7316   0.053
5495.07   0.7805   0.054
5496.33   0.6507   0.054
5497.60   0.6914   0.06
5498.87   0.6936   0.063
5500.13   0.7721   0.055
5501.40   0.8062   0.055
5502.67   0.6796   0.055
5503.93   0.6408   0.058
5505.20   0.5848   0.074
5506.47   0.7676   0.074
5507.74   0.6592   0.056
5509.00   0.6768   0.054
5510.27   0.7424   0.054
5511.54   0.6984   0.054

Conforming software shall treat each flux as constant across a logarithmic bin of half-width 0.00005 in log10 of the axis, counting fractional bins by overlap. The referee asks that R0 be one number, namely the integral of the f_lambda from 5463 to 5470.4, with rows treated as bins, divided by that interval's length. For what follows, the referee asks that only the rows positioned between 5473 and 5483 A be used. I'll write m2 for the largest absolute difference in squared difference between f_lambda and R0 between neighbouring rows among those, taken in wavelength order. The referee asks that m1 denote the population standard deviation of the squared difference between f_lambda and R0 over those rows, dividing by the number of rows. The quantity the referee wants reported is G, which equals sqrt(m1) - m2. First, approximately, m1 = 0.0043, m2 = 0.007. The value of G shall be 0.058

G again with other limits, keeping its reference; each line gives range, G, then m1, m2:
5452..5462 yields 0.054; 0.0047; 0.014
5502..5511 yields 0.063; 0.0069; 0.021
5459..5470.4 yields 0.044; 0.0025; 0.006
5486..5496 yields 0.032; 0.0012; 0.003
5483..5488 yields 0.030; 0.0010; 0.001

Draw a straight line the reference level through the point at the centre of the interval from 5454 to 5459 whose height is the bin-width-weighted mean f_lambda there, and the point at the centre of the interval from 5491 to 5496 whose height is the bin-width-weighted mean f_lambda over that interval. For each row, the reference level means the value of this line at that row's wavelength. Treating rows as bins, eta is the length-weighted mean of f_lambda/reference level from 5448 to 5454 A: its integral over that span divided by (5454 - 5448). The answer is 1.05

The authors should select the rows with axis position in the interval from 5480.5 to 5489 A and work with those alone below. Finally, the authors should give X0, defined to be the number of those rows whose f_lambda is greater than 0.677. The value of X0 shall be 6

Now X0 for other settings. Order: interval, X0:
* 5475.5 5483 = 3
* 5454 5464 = 5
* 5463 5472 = 6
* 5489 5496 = 4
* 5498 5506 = 4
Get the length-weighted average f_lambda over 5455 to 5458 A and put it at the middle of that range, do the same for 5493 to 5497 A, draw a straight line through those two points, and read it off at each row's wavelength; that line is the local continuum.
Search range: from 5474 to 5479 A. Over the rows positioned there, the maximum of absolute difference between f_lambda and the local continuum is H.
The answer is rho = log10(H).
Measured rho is -1.01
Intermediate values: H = 0.098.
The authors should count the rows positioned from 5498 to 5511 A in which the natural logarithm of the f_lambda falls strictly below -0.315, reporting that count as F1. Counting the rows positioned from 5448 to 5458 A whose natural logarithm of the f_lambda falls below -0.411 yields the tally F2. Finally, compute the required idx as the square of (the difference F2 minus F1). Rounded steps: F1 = 6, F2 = 1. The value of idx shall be 25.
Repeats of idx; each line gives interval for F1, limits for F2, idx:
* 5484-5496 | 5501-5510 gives 4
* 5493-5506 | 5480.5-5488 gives 25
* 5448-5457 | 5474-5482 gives 0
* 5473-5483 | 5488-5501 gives 25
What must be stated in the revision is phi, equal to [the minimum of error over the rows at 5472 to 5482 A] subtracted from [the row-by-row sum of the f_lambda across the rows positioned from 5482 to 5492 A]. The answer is 5.55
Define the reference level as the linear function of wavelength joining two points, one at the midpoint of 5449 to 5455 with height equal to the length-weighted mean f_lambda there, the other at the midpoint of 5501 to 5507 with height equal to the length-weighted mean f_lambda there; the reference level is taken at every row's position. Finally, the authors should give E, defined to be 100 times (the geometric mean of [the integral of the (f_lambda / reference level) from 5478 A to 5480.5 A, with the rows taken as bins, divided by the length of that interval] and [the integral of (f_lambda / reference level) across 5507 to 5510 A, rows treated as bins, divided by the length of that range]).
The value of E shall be 101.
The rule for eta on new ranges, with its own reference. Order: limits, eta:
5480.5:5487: 1.01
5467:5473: 0.97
